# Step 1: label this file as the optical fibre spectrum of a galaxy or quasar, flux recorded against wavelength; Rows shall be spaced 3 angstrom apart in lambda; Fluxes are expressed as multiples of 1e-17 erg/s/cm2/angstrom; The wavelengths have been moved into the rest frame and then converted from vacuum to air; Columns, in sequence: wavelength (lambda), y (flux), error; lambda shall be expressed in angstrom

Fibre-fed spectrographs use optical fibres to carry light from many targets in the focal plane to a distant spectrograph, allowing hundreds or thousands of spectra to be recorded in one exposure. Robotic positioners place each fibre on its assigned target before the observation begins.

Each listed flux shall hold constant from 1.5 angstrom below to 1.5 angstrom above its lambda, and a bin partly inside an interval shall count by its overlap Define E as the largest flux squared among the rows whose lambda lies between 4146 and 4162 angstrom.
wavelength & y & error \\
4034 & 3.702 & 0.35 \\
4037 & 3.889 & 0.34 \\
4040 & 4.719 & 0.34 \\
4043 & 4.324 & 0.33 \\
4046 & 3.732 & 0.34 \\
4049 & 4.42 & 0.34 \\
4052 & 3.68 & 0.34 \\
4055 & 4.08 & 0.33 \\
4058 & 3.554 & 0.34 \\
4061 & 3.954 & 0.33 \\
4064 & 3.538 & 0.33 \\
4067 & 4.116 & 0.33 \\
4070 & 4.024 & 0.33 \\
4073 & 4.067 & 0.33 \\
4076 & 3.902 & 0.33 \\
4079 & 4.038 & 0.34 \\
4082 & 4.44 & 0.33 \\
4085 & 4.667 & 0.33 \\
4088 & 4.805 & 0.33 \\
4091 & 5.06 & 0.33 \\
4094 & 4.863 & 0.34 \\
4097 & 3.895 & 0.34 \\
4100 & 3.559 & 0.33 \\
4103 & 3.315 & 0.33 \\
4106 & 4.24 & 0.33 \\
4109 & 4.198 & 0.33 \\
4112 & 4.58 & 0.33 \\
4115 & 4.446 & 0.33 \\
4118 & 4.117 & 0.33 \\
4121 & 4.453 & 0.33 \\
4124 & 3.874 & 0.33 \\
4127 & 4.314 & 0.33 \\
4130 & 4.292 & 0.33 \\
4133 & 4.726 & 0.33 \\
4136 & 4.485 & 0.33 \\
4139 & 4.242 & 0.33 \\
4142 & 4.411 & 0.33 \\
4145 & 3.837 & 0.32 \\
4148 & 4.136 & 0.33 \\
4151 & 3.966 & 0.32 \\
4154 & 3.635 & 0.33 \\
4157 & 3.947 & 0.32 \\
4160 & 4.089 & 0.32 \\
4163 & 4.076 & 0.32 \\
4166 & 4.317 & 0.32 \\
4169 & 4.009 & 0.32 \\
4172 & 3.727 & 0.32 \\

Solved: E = 17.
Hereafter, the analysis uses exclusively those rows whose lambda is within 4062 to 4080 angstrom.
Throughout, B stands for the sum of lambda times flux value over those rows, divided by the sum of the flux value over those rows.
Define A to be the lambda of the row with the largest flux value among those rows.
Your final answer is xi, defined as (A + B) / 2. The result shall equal 4069.3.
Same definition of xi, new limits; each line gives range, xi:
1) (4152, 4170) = 4163.8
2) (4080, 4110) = 4092.9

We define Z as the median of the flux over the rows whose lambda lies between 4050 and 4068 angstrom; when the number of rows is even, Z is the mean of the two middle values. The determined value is 3.82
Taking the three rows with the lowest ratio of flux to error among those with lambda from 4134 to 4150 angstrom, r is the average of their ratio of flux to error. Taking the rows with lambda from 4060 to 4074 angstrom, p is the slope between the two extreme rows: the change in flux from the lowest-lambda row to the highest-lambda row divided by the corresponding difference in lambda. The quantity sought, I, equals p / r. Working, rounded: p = 0.01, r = 12.5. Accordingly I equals 0.0008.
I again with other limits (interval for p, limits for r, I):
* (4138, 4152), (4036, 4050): -0.0019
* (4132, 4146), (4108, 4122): -0.0057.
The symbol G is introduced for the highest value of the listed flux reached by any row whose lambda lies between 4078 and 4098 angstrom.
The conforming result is 5.06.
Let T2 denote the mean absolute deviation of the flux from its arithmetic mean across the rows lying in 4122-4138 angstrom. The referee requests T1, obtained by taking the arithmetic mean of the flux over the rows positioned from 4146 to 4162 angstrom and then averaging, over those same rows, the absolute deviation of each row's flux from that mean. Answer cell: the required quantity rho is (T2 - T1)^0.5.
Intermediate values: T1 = 0.13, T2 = 0.214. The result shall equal 0.29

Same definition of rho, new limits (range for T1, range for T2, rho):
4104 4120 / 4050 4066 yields 0.22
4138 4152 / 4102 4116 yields 0.40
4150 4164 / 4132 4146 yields 0.34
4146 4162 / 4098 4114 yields 0.55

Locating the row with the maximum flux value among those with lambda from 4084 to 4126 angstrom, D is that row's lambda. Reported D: 4091 angstrom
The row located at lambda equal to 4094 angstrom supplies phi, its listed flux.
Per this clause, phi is 4.863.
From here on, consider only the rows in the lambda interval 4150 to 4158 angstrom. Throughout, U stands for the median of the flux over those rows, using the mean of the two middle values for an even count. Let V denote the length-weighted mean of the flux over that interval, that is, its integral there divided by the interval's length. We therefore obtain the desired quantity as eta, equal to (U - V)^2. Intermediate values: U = 3.95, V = 3.8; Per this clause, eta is 0.012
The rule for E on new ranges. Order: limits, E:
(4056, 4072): 17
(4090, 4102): 26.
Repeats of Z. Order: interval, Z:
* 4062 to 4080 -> 4.03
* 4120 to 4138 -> 4.38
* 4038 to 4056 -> 4.20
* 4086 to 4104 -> 4.35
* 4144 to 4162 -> 3.96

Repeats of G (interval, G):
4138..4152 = 4.411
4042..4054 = 4.42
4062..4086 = 4.667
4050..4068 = 4.116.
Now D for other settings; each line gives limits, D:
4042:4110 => 4091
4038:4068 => 4040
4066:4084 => 4082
